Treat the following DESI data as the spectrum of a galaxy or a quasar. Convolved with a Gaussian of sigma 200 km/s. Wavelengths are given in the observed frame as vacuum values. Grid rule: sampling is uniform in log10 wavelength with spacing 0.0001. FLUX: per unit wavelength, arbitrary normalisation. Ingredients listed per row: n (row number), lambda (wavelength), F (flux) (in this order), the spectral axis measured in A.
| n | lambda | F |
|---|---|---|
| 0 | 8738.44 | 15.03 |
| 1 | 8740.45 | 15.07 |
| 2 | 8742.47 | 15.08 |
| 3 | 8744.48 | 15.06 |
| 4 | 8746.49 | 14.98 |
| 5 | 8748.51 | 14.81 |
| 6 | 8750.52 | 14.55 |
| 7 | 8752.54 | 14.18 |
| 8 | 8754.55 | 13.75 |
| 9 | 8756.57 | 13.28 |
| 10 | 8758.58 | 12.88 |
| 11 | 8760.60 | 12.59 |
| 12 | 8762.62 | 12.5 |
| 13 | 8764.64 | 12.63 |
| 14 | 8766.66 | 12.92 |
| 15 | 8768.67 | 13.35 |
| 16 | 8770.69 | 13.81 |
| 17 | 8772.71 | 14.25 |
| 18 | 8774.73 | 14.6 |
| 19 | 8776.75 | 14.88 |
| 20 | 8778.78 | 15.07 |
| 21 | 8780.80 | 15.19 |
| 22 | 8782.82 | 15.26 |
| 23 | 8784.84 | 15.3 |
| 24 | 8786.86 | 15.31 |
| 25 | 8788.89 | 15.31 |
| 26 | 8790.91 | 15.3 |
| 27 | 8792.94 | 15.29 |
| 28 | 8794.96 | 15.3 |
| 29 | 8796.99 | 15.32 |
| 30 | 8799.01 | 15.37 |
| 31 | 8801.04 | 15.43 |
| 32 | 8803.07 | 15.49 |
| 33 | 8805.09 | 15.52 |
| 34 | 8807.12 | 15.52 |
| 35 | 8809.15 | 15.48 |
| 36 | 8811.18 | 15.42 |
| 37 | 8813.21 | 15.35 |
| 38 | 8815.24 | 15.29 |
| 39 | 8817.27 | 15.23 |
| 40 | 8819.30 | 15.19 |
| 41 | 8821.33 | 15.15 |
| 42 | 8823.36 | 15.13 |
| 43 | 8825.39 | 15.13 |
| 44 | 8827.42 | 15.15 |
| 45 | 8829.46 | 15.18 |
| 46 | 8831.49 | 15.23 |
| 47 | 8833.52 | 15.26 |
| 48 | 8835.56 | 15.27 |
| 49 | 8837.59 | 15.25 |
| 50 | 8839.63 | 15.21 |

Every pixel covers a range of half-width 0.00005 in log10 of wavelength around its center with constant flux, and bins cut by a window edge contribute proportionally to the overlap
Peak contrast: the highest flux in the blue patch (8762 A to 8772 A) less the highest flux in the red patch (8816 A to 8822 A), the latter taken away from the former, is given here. -1.4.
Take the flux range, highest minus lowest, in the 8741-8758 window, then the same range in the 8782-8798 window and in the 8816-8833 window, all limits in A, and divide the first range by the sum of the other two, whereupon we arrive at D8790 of 11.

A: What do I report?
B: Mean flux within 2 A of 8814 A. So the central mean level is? 15.3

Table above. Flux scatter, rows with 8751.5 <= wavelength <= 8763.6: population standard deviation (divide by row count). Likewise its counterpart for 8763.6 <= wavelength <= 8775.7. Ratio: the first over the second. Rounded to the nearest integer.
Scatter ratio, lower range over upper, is 1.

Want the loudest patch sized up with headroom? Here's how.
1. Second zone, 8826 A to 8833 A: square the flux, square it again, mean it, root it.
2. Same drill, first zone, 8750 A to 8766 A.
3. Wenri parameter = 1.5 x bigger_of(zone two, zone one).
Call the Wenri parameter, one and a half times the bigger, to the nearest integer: 346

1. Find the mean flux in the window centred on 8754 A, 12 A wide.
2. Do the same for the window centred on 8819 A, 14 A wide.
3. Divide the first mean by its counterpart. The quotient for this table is 0.91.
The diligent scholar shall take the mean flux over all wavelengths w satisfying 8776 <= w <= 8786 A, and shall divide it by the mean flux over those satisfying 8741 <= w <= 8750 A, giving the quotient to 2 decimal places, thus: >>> 1.01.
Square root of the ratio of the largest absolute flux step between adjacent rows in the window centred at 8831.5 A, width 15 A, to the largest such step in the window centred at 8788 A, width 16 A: 0.85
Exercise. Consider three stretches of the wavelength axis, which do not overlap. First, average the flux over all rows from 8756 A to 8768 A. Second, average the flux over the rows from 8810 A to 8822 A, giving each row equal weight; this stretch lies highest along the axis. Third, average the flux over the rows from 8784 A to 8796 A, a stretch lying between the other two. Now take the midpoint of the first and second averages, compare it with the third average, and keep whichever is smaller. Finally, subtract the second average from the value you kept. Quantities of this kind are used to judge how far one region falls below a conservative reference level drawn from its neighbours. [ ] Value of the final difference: -1.2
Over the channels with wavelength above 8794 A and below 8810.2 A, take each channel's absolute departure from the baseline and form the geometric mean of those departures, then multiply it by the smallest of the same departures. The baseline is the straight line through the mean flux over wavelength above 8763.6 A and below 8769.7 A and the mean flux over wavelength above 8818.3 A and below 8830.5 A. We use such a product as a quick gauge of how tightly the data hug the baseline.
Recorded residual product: 1.0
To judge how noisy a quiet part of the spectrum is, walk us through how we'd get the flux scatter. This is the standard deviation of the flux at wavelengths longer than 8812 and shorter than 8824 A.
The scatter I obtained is 0.08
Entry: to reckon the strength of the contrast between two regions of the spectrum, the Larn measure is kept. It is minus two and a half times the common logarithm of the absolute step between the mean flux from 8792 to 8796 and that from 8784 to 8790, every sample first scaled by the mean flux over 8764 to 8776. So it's 7.7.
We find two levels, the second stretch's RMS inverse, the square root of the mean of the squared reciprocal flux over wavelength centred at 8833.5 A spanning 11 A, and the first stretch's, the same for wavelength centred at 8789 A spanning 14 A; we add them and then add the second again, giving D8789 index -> 0.197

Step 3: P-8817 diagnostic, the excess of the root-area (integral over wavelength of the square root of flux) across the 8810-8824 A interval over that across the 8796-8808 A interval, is 8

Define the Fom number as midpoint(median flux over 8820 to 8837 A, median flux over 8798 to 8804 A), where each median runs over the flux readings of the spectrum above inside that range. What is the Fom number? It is 15.3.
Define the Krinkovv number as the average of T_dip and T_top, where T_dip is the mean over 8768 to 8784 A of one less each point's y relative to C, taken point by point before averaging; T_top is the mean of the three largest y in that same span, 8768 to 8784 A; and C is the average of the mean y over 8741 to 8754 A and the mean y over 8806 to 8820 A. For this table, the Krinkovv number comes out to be 7.60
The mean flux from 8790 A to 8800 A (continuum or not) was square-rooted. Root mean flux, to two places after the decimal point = 3.91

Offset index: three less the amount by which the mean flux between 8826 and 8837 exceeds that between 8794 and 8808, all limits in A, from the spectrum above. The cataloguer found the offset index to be 3.2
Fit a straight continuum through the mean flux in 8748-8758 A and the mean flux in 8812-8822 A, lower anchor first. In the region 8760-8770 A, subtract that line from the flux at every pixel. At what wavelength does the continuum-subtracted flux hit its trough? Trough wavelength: 8762.62 A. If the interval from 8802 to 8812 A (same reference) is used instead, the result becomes 8811.18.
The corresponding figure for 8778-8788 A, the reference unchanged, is 8778.78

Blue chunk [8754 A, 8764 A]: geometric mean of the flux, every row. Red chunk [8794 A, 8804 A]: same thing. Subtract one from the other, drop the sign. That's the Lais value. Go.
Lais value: 2.4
